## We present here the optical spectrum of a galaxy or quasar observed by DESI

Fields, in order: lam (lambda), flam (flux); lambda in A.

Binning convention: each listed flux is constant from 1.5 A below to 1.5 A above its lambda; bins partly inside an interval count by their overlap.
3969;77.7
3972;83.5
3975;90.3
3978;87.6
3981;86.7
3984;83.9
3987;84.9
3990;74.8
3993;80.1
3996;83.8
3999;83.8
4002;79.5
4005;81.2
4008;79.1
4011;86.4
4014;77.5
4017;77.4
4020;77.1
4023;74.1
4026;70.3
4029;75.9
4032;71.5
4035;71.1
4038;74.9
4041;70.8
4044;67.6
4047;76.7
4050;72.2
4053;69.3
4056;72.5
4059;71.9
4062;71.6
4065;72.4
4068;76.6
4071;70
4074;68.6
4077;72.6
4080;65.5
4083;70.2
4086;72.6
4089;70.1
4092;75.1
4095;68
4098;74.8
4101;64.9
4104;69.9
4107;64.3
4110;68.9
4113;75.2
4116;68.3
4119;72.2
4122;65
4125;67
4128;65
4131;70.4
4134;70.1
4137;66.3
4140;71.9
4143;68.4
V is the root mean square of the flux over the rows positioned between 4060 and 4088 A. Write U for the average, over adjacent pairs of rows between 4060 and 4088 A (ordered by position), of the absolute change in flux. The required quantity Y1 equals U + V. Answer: 75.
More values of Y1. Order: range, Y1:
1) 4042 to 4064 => 75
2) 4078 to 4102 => 76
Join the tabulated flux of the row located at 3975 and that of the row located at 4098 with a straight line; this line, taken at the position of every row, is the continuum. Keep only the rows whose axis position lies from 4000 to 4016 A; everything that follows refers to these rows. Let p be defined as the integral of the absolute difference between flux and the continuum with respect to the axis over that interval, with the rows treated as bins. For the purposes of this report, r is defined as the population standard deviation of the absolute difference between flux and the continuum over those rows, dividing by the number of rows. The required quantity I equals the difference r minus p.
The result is -88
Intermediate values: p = 90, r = 2.65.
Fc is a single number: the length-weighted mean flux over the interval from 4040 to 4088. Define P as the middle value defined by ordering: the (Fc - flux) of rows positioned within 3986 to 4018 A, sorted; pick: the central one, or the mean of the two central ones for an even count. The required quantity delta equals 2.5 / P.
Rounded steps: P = -9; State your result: -0.3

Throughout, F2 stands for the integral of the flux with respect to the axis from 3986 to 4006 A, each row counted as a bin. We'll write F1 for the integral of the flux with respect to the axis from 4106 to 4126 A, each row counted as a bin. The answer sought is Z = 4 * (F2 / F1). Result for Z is 4.71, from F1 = 1377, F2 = 1621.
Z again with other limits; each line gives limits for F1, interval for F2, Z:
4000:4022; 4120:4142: 3.42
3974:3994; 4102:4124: 3.61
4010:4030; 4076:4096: 3.68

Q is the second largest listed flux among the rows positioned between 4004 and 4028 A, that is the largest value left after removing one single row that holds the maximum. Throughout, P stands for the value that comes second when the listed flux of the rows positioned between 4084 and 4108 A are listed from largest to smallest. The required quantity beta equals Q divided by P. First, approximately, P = 74.8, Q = 81.2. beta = 1.09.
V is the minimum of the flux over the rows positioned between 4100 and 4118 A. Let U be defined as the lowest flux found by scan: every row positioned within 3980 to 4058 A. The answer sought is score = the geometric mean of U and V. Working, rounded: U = 67.6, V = 64.3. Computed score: 65.9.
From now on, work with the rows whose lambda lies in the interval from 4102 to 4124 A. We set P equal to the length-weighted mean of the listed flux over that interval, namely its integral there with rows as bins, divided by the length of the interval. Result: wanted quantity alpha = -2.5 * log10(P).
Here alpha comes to -4.60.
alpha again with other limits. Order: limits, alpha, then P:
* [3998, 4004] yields -4.78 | 81.4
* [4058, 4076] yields -4.64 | 71.9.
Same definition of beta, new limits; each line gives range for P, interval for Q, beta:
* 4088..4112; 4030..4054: 1.00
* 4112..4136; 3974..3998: 1.21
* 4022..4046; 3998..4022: 1.12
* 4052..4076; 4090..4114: 1.04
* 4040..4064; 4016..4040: 1.06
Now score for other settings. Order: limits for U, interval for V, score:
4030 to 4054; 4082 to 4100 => 67.8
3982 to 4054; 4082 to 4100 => 67.8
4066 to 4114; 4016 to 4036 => 67.2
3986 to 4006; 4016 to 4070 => 71.1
